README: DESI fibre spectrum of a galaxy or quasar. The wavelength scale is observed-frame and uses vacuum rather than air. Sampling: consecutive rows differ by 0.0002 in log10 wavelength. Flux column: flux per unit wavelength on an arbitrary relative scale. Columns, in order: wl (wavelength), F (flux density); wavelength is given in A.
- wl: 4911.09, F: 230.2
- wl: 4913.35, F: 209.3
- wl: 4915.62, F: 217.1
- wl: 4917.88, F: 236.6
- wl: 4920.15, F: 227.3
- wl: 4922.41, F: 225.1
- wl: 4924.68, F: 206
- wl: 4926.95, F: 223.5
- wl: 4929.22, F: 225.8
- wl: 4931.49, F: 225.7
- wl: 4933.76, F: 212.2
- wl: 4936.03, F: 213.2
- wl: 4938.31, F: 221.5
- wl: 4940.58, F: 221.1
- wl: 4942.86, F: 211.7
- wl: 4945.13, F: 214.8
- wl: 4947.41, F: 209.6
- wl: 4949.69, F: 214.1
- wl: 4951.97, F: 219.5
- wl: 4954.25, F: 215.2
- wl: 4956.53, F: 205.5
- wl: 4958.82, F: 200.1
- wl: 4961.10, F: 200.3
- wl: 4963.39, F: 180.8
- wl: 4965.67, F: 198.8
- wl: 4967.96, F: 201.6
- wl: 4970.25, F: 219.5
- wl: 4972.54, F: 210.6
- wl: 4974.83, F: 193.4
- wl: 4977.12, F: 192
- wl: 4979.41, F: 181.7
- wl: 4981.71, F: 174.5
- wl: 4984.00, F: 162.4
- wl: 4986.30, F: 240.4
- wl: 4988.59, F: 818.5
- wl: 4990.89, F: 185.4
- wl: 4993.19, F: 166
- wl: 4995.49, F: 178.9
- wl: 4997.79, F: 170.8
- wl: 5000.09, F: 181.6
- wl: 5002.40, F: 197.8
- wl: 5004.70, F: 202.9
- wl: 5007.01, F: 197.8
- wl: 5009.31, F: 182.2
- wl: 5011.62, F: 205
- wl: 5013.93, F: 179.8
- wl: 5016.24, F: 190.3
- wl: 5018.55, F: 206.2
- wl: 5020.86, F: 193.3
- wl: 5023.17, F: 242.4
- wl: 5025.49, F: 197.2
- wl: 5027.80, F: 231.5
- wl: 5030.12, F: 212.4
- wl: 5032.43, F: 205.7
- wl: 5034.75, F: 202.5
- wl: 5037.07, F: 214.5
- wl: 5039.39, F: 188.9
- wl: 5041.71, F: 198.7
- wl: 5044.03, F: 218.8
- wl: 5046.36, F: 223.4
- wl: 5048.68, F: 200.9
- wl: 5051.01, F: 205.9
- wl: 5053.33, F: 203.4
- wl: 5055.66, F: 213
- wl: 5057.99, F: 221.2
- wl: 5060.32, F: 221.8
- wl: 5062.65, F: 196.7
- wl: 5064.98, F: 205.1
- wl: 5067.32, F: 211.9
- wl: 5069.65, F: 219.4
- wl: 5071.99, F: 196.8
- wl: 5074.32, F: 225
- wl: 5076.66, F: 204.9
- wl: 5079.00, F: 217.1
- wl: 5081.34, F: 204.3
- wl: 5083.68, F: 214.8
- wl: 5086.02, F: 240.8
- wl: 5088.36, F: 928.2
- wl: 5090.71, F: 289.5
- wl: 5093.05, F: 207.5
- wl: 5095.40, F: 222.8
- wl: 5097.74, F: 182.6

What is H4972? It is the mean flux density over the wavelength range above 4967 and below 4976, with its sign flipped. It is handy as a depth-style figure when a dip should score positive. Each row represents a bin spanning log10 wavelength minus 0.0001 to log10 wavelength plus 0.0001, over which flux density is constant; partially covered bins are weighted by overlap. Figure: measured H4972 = -206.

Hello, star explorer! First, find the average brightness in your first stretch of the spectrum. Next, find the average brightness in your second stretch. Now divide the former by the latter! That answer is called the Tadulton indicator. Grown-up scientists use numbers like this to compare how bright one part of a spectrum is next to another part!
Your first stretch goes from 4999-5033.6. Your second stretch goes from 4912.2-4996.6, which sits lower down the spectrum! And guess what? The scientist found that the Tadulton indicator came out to 0.90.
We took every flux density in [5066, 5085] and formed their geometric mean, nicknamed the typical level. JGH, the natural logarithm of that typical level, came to 5.35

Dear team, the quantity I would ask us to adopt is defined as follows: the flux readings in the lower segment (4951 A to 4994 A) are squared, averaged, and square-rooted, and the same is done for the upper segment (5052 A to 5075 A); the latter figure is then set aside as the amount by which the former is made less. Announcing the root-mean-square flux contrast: 57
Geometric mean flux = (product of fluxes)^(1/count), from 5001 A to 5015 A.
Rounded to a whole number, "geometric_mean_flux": 194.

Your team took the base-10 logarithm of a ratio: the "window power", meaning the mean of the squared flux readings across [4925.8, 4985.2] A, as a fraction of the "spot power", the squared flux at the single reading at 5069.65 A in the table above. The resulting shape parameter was -0.05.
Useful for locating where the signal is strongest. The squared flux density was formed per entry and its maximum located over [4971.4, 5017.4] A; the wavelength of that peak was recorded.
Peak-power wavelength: 4988.59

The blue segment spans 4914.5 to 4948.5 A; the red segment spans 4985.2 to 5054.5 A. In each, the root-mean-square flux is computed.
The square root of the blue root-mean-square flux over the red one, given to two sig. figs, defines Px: 0.94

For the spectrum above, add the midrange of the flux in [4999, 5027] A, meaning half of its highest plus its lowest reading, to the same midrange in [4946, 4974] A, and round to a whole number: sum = 411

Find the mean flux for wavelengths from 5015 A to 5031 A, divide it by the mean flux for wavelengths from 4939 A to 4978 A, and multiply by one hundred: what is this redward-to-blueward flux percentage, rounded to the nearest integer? 102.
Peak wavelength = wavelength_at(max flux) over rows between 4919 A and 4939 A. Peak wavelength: 4920.15 A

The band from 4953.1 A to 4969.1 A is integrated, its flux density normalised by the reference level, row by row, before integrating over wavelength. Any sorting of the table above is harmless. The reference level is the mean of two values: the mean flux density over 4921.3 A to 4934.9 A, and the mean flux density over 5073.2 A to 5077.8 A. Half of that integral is 7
